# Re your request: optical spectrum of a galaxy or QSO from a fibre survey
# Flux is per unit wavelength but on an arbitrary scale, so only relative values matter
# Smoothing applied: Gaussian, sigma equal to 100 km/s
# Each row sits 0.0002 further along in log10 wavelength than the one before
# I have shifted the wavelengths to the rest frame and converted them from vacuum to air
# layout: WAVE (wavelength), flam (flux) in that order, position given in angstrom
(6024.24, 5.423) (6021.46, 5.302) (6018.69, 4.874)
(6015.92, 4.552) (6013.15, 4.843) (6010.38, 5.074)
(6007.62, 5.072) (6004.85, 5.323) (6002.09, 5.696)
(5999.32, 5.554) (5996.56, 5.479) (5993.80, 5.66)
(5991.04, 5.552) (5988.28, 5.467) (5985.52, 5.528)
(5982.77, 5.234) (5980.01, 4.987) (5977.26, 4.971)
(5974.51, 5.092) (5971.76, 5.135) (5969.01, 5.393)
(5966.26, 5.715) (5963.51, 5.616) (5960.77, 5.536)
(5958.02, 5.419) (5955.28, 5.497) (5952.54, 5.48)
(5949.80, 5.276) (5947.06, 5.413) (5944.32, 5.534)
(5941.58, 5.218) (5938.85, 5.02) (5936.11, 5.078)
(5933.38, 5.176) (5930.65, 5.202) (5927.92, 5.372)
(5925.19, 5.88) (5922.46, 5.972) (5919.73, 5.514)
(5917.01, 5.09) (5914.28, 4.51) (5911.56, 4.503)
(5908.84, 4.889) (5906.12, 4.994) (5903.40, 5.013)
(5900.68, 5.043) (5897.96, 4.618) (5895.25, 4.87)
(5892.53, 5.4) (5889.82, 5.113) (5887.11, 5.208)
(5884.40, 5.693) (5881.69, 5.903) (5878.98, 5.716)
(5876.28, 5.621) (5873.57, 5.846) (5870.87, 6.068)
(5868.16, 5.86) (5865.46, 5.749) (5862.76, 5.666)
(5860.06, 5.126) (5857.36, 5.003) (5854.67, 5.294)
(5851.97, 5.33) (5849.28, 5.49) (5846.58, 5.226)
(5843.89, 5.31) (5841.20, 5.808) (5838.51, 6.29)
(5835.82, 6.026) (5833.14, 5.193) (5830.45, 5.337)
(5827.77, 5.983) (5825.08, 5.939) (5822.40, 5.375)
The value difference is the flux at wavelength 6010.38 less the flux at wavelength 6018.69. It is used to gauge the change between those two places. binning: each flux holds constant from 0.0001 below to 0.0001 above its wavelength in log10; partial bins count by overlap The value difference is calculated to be 0.2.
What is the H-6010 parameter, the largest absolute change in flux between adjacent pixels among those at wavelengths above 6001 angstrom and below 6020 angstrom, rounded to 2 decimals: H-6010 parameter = 0.37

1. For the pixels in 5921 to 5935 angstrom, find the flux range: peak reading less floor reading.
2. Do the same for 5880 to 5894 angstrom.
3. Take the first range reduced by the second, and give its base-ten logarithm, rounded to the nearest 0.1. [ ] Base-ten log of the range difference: -2.2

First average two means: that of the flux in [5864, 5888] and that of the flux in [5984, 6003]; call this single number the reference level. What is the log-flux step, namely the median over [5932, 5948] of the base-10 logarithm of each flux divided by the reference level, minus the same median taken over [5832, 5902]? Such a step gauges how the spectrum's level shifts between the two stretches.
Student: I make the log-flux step -0.020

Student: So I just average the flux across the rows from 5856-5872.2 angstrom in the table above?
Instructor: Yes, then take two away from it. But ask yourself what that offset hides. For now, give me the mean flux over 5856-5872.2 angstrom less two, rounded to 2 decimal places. 3.58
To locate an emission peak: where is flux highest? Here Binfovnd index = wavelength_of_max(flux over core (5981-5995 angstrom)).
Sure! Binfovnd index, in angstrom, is 5993.80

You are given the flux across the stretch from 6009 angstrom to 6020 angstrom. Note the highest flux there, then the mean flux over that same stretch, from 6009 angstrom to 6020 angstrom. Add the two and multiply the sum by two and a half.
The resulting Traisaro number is 24.8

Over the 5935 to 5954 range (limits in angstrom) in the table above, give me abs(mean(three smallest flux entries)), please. 5.11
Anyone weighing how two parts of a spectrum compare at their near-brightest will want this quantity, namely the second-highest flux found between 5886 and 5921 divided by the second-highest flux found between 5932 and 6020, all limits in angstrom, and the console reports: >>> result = 0.95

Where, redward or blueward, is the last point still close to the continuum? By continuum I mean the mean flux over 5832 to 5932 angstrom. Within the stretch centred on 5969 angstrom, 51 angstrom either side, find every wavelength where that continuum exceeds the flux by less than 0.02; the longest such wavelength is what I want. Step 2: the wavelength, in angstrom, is 6002.09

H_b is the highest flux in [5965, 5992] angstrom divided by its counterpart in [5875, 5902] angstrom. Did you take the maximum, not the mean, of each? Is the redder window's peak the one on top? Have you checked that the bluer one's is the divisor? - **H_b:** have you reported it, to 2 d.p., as 0.97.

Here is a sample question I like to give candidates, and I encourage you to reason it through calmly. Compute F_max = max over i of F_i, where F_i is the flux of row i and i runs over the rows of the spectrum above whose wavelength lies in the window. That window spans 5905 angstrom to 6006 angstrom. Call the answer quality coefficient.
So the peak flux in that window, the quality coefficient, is 5.972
